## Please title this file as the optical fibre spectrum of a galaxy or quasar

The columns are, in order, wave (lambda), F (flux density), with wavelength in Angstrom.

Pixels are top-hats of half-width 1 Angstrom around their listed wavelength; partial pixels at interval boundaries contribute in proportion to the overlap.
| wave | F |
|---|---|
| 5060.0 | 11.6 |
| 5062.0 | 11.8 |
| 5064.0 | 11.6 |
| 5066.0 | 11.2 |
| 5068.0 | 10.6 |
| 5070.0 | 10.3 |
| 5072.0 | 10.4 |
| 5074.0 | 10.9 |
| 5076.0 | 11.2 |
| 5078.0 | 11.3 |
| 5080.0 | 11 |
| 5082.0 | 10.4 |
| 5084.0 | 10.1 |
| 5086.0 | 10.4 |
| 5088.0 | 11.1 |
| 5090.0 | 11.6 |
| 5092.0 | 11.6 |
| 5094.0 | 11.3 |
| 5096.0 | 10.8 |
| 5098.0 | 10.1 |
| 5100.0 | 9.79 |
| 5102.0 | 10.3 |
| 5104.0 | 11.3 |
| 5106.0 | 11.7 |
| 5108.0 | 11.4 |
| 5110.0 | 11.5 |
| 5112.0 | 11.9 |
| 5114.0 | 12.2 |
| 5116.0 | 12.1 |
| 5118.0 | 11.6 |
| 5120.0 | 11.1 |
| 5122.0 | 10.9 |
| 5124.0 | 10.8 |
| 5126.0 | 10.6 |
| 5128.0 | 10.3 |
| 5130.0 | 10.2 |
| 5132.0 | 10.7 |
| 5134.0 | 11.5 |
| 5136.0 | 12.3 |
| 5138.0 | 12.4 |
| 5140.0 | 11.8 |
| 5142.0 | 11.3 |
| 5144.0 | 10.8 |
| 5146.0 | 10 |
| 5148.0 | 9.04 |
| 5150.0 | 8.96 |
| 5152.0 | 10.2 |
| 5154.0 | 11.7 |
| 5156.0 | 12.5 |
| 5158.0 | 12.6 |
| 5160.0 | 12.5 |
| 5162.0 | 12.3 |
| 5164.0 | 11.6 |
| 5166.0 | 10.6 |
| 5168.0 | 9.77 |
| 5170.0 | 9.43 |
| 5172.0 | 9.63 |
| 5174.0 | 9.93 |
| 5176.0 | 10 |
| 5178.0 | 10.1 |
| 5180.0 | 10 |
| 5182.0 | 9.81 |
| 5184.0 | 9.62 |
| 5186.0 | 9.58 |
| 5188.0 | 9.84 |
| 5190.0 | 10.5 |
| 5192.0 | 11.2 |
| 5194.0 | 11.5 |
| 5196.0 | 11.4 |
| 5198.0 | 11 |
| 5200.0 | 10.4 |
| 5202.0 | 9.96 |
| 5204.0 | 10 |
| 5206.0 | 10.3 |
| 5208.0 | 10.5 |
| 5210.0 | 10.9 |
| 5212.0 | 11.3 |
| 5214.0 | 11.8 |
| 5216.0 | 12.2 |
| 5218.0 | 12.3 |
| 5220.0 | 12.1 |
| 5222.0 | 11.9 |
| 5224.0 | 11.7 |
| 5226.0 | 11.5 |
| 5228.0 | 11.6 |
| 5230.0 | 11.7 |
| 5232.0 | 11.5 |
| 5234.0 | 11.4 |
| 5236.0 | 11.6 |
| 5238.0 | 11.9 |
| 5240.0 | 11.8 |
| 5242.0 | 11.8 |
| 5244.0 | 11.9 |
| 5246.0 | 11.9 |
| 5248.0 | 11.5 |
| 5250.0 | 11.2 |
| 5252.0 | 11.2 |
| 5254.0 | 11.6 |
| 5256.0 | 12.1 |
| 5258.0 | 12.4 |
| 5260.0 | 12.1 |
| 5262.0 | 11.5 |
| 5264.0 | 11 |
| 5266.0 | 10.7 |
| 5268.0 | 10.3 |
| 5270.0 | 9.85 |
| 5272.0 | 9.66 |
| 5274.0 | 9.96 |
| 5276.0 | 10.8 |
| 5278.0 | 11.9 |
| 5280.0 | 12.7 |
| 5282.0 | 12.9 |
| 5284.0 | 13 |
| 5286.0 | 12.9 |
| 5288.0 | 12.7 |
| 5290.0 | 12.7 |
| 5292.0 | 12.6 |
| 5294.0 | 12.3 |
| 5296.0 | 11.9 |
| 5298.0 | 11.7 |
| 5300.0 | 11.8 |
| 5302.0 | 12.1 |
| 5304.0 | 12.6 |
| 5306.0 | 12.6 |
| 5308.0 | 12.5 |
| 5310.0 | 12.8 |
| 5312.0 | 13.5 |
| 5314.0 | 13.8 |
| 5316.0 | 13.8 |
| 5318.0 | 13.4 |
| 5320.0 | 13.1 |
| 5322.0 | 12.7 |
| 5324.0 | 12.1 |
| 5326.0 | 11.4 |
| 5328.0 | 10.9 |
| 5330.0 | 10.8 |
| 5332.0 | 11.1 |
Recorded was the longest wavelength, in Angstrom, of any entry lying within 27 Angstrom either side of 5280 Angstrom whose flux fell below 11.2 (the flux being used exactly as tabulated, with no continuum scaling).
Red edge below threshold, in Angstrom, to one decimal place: 5276.0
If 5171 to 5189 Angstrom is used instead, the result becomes 5188.0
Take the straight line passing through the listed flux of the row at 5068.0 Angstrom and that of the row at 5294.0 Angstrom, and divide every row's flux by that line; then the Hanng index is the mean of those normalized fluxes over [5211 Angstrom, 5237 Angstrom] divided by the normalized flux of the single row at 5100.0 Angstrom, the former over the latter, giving 1.10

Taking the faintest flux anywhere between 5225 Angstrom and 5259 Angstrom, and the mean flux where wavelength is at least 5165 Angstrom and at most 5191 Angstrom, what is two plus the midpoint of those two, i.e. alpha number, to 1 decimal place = 12.6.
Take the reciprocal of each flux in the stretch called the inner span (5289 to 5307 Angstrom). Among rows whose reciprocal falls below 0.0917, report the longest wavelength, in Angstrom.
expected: 5306.0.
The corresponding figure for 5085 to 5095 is 5094.0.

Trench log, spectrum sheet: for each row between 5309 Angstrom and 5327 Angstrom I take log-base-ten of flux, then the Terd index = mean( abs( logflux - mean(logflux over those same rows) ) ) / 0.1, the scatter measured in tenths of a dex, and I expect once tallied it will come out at 0.21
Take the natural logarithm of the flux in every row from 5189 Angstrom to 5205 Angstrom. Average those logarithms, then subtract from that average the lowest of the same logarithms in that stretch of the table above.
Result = 0.07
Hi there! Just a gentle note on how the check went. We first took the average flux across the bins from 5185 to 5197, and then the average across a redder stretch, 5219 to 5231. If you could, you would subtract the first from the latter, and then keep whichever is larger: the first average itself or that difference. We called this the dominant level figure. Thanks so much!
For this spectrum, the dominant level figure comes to 10.7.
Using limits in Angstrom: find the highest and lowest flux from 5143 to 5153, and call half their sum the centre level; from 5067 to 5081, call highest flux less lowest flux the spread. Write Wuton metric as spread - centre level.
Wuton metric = -8.9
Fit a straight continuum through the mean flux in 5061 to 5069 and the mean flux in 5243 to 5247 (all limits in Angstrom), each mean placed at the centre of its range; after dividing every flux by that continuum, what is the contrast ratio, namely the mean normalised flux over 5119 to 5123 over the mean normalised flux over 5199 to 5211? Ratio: 1.09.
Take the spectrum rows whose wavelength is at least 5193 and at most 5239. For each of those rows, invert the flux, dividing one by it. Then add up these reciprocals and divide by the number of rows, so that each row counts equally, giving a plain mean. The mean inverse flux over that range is 0.0886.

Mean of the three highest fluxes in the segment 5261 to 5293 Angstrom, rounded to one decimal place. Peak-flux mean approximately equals 12.9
